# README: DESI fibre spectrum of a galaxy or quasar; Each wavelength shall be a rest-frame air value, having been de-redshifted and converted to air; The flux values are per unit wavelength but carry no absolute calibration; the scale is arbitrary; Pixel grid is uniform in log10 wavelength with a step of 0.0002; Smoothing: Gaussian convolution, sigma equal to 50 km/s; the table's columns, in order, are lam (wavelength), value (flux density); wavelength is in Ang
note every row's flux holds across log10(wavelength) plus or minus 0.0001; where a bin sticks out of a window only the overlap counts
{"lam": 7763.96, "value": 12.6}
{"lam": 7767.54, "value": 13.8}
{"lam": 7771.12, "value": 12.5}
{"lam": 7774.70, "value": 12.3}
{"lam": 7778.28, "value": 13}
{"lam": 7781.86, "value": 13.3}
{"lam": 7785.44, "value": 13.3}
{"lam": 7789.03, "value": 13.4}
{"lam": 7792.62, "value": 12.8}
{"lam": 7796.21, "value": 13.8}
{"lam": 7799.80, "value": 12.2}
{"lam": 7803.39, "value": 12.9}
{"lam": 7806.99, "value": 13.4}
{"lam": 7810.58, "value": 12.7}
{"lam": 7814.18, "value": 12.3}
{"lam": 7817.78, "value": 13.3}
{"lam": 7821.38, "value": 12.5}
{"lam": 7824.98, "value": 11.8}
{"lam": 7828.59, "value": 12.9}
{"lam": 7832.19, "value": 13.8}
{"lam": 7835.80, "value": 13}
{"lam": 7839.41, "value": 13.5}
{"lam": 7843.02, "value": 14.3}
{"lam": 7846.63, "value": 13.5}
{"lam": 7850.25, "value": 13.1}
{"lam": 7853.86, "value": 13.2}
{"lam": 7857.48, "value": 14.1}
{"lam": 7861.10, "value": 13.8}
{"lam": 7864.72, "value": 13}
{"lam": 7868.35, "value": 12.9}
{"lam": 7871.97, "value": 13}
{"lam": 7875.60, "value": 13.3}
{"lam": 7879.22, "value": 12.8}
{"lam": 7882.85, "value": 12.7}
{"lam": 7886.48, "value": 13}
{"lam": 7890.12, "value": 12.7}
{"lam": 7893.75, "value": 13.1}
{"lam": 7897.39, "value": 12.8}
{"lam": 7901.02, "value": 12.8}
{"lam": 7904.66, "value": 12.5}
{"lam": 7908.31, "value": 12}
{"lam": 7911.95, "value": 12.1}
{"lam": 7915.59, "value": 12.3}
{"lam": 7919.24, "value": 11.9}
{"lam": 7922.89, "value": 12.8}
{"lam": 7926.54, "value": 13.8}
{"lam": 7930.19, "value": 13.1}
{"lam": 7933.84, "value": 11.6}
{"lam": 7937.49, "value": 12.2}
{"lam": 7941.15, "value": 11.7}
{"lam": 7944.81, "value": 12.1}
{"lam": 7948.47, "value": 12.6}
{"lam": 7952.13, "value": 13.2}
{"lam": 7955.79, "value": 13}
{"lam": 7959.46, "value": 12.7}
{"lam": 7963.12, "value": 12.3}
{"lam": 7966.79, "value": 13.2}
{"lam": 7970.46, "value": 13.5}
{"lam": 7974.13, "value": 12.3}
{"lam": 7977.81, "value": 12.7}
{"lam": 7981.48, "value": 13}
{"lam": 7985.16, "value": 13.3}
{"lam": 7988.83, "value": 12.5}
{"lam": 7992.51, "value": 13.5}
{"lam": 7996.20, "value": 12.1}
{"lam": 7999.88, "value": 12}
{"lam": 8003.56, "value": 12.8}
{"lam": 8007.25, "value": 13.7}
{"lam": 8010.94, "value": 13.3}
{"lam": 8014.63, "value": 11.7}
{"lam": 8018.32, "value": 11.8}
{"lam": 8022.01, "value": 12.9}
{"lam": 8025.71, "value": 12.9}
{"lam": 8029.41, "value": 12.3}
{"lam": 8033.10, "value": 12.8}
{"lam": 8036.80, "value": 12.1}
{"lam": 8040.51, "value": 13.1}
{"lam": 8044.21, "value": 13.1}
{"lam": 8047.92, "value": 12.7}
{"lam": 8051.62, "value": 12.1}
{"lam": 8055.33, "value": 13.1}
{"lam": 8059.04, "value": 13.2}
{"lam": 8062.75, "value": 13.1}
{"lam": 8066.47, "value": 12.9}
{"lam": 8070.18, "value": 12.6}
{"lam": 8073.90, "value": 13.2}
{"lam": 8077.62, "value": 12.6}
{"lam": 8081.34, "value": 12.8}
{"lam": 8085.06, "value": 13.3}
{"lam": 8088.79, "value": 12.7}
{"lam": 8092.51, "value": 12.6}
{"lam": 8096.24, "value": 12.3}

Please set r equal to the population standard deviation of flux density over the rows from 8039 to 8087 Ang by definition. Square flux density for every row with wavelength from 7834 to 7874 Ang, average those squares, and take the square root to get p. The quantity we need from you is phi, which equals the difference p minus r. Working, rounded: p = 13.4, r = 0.32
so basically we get 13.1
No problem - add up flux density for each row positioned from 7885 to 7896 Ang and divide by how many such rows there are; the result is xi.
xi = 12.9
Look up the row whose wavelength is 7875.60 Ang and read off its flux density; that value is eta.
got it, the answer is 13.3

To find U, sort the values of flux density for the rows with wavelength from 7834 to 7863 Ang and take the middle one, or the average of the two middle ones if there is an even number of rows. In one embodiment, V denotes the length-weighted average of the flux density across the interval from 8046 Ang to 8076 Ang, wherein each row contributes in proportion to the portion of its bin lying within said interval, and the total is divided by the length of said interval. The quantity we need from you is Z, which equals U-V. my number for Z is 0.64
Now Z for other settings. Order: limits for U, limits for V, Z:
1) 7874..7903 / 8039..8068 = -0.11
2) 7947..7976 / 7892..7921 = 0.41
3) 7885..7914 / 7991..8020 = 0.14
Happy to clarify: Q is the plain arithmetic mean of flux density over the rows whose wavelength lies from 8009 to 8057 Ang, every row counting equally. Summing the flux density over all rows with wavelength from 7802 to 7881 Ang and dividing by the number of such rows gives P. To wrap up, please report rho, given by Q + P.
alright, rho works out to 25.7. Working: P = 13.1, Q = 12.61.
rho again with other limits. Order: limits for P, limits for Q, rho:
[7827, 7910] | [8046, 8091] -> 26.0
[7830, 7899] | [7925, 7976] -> 25.9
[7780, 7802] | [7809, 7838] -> 25.9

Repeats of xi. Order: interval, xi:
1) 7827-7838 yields 13.2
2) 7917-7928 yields 12.8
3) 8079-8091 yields 12.9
